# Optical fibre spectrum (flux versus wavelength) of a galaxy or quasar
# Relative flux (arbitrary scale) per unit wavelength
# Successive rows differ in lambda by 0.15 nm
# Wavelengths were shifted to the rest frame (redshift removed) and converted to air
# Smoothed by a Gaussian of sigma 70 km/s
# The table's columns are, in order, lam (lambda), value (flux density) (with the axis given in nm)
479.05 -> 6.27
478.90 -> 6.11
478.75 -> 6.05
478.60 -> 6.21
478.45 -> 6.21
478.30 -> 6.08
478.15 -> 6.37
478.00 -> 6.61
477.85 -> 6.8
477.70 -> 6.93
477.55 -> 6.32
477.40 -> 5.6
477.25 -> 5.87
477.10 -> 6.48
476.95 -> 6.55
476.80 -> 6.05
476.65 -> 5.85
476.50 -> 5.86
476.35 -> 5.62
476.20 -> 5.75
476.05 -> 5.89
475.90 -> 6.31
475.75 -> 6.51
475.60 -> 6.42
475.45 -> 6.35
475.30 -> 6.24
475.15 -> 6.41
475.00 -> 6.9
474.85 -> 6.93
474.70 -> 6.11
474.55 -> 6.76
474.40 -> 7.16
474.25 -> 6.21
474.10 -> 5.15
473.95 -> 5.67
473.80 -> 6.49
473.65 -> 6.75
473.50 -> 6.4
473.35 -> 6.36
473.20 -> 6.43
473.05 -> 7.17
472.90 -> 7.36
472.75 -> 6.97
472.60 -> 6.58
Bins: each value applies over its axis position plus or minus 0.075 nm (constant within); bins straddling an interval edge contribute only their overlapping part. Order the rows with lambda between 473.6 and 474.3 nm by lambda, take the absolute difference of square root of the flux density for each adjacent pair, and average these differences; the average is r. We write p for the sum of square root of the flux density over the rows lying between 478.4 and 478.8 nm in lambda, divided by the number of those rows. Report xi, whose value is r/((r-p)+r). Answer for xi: -0.062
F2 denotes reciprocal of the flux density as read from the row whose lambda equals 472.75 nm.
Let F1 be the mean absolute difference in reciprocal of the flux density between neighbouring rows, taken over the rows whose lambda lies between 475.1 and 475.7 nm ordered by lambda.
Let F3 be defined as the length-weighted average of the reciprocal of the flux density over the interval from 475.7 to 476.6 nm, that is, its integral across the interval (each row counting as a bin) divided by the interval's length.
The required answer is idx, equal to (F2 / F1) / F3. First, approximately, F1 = 0.0029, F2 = 0.143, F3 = 0.168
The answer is 293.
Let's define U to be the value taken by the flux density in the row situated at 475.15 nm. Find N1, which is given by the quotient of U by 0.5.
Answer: 12.8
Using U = 6.41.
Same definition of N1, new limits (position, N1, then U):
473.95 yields 11.3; 5.67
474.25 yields 12.4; 6.21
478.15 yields 12.7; 6.37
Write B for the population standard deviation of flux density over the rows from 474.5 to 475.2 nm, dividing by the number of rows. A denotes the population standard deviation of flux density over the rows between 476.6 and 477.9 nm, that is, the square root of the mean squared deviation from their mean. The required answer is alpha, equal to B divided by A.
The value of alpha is 0.7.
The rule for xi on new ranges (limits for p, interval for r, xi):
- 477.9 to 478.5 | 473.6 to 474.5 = -0.066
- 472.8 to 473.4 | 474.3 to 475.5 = -0.030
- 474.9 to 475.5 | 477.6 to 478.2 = -0.015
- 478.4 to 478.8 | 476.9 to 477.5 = -0.027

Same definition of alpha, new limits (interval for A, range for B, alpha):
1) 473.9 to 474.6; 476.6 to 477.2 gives 0.4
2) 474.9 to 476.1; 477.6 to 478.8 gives 1.2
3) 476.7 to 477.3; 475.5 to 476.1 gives 0.8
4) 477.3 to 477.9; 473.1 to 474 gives 0.6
